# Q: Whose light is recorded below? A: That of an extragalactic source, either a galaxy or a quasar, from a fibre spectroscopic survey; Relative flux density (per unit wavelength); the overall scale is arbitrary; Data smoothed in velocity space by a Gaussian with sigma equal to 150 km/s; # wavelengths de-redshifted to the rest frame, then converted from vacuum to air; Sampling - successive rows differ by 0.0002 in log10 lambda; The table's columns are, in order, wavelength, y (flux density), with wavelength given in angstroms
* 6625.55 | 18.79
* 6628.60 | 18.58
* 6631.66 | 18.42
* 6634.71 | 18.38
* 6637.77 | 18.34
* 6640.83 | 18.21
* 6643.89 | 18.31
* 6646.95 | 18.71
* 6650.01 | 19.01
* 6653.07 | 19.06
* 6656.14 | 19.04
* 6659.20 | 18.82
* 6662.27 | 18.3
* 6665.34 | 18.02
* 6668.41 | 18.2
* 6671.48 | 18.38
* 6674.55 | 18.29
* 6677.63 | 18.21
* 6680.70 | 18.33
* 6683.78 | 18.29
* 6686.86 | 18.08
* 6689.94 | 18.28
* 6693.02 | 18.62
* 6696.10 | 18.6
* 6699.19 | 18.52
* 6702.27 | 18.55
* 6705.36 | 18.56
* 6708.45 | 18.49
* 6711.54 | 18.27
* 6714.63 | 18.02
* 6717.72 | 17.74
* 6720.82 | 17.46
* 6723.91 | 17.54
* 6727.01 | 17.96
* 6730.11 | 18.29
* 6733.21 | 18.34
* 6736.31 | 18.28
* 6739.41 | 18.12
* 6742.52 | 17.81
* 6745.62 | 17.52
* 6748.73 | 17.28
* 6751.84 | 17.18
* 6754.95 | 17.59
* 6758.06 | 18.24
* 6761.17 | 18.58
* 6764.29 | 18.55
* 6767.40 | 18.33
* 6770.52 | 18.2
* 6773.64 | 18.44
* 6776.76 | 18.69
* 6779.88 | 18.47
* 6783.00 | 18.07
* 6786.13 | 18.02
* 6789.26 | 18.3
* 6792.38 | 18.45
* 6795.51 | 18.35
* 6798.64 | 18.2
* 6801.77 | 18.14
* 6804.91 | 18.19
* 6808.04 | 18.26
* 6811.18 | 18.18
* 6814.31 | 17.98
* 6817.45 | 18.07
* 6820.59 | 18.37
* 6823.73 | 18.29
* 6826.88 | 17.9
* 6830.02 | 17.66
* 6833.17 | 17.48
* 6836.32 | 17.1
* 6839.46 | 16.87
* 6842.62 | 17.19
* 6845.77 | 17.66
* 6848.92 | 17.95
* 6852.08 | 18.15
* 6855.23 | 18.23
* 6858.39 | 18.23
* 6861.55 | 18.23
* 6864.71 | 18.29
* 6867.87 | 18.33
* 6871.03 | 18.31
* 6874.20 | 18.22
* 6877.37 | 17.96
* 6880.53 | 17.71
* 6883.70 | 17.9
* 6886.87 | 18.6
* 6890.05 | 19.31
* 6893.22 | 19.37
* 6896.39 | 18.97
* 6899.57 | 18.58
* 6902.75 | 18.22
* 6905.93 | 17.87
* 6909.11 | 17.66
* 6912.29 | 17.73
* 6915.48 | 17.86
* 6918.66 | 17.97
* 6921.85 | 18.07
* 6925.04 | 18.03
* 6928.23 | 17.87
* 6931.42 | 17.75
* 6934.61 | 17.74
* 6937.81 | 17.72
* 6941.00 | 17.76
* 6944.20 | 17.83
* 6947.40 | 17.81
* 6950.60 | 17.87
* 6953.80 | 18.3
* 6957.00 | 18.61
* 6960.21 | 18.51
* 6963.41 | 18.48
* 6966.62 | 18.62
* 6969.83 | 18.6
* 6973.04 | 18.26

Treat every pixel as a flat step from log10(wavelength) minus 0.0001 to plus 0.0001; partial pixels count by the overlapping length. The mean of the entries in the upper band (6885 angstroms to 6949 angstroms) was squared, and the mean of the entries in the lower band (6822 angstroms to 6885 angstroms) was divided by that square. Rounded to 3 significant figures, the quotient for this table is 0.0544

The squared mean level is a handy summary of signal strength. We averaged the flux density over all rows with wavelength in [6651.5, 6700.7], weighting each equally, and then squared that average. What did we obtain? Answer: 340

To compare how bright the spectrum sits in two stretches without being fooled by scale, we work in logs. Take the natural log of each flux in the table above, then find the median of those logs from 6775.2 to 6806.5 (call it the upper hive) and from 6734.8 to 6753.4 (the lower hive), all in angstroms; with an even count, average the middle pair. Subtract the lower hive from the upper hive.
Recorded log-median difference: 0.033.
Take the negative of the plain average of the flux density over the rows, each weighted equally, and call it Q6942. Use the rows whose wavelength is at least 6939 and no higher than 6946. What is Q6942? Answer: -17.8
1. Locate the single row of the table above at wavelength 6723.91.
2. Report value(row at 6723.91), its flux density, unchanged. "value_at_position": 17.54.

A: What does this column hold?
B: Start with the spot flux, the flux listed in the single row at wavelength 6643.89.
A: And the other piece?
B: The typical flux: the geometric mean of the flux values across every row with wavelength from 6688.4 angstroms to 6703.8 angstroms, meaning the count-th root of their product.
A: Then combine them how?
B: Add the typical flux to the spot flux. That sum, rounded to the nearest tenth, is 36.8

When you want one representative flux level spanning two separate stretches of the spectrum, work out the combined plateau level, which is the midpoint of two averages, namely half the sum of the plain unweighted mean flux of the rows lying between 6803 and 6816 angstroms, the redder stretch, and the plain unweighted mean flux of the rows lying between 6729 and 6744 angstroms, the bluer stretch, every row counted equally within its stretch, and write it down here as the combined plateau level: 18.2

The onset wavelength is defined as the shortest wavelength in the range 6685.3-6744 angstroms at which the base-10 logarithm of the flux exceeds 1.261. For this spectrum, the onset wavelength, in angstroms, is 6689.94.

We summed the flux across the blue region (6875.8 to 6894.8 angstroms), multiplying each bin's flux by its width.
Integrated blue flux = 351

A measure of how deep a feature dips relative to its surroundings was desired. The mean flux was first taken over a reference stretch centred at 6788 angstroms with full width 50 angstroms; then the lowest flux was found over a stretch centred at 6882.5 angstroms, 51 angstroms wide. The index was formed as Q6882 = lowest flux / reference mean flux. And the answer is 0.97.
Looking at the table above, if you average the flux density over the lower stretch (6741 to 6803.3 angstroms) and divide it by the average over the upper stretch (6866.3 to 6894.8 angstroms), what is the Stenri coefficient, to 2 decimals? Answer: 0.98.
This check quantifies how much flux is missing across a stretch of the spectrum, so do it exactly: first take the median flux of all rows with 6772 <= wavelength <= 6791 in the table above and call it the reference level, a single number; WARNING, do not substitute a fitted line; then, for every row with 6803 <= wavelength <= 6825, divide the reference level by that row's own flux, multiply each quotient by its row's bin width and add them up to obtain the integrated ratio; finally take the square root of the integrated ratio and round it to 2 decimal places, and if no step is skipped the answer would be 4.71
